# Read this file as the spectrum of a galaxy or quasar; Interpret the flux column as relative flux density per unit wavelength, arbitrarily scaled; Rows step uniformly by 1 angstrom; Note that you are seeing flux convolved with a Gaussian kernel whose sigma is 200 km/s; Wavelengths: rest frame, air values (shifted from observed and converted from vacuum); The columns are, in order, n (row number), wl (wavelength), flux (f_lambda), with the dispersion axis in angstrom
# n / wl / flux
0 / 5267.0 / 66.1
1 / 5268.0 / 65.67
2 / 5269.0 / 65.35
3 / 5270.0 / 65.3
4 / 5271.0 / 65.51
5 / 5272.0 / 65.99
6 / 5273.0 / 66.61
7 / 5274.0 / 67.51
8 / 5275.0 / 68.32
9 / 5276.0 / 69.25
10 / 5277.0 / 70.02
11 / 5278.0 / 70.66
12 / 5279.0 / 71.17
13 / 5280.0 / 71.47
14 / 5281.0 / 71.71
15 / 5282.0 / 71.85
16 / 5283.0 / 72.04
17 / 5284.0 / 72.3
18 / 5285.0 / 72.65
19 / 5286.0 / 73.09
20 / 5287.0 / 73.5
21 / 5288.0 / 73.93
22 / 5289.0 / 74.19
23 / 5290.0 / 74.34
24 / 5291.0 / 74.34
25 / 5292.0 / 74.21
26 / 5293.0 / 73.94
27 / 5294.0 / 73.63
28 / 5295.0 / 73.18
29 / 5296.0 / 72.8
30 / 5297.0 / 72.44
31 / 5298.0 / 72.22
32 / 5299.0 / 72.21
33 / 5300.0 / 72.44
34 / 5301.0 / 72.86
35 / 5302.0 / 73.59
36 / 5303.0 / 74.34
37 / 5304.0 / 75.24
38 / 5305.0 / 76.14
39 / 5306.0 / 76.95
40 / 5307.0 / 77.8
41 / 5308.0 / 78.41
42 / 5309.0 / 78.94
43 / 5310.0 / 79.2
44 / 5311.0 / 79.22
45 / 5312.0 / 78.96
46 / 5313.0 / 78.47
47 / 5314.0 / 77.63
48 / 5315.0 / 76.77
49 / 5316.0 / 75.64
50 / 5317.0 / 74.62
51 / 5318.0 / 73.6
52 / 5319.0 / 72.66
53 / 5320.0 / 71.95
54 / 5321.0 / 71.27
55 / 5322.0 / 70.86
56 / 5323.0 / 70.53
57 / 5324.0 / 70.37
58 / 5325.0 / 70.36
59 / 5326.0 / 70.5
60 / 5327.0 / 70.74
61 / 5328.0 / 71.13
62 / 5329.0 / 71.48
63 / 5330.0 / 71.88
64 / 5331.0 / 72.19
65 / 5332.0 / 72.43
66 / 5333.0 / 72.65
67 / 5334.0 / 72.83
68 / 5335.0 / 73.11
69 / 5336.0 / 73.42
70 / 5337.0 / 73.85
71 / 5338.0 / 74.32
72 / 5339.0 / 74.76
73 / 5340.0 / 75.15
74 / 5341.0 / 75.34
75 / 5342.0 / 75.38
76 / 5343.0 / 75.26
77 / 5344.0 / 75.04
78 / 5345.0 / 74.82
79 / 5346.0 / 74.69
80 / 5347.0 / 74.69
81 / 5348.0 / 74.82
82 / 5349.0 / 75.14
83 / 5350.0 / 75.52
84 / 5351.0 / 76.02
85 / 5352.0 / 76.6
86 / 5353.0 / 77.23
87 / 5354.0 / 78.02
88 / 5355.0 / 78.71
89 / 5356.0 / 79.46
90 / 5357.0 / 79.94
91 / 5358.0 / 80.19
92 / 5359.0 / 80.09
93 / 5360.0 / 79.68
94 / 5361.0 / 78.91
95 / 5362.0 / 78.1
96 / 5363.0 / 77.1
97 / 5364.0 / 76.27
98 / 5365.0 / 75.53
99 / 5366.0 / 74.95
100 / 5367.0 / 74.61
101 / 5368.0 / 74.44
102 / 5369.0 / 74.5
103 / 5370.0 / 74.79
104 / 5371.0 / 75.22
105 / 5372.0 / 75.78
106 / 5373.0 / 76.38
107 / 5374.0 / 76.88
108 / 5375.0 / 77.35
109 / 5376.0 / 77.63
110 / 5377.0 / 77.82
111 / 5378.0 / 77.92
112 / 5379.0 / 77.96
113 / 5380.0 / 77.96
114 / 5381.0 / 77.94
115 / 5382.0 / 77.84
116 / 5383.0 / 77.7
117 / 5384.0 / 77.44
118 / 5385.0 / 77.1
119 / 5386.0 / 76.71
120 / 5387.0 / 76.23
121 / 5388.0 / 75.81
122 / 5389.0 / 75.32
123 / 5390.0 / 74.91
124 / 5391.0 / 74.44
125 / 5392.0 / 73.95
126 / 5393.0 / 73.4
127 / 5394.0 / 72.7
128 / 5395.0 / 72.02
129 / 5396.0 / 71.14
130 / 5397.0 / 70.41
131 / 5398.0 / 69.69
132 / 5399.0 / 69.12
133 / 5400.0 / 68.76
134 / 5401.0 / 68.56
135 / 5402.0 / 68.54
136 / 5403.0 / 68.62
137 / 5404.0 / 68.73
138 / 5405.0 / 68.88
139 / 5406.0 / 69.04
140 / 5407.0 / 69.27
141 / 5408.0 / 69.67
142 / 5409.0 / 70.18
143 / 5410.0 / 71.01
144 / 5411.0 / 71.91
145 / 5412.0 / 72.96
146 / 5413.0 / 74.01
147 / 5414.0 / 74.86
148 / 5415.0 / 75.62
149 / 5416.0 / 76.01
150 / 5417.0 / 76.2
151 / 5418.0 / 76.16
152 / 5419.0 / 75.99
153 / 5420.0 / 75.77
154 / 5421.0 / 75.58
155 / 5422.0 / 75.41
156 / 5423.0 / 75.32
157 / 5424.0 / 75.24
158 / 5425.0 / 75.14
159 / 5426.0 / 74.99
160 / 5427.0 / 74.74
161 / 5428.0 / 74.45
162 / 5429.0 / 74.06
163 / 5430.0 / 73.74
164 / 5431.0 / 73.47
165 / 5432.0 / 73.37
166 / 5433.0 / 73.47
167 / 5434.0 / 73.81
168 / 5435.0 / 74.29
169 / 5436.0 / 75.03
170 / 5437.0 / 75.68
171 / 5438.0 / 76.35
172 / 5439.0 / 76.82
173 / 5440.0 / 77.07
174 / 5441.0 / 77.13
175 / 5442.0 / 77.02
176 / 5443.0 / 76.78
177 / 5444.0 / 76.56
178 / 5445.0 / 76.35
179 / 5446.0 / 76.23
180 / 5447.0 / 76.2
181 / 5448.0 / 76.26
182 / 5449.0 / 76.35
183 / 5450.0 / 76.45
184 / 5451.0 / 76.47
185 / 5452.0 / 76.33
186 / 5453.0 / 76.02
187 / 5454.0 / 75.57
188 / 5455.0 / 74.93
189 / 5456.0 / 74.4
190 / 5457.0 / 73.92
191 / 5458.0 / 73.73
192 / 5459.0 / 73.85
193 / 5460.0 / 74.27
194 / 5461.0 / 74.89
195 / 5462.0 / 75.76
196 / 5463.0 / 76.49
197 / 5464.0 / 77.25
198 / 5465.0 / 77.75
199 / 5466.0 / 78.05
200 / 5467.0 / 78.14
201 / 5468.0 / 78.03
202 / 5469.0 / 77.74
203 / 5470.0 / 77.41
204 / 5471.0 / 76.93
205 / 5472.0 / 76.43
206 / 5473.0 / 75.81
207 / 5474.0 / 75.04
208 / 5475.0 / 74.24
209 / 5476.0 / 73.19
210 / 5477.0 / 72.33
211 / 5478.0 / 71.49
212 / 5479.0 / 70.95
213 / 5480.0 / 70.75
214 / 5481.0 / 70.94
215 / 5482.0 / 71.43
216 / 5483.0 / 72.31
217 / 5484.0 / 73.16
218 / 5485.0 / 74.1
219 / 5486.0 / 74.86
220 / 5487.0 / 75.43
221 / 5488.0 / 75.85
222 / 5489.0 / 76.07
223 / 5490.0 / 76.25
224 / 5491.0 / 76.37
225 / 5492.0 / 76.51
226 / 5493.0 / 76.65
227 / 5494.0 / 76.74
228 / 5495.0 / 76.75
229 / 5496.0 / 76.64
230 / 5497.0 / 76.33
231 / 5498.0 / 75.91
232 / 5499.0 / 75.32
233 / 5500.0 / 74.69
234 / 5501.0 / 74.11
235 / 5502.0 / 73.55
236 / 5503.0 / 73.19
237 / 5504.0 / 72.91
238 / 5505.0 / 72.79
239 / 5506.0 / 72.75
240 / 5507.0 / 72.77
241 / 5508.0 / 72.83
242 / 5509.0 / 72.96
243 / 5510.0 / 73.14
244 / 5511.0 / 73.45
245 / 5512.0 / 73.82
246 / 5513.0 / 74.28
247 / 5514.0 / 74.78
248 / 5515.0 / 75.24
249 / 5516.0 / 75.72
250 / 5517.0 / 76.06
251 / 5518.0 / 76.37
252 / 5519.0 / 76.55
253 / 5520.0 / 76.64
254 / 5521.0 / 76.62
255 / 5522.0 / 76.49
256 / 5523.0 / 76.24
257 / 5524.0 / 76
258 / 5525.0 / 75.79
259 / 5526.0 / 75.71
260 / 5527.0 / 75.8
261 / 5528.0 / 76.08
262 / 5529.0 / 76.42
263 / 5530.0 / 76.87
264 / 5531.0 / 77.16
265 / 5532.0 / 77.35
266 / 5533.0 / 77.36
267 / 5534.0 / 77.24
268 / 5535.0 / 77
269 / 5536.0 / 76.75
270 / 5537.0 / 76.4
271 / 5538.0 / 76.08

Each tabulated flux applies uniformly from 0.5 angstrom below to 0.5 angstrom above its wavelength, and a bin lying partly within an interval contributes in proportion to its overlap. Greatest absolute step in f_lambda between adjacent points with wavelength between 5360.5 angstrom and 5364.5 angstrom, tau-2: 1.0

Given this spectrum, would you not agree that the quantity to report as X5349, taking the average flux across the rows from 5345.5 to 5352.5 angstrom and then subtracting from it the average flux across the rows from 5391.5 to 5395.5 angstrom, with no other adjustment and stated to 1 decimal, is 2.3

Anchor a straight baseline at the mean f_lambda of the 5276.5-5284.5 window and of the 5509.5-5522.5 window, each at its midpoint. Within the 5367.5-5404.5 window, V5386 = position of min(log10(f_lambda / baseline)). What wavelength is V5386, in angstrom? 5402.0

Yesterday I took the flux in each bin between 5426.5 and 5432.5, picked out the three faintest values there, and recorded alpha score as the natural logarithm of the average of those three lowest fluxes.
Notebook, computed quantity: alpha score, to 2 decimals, 4.30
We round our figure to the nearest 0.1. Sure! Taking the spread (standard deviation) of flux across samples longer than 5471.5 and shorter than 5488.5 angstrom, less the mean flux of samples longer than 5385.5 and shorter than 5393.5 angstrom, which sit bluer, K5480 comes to -73.2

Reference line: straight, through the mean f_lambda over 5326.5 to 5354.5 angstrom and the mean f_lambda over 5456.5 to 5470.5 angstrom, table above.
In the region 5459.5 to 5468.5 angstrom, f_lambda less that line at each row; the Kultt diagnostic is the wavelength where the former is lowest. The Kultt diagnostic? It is 5460.0 angstrom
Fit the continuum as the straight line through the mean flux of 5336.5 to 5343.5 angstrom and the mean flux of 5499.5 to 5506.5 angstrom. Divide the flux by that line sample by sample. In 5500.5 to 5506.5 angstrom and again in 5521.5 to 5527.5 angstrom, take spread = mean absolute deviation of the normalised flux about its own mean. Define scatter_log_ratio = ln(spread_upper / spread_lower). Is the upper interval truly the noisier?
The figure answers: -0.55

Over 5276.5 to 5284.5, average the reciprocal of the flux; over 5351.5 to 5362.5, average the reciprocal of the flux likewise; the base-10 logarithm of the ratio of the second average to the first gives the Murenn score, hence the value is -0.043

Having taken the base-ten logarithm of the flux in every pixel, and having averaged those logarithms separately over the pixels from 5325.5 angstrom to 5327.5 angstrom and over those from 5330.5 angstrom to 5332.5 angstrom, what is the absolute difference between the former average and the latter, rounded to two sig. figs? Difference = 0.010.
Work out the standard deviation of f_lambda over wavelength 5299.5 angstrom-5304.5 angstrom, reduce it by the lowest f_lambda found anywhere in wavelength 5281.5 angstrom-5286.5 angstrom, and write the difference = -71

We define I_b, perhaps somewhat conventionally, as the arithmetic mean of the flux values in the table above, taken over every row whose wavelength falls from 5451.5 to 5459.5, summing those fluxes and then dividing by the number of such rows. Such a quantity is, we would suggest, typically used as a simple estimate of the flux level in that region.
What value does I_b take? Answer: 75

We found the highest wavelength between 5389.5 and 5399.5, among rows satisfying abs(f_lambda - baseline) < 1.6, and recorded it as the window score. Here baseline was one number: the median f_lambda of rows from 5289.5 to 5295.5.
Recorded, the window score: 5394.0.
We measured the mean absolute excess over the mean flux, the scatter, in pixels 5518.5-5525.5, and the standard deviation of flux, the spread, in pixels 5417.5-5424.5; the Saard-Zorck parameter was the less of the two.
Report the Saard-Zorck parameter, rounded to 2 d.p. 0.28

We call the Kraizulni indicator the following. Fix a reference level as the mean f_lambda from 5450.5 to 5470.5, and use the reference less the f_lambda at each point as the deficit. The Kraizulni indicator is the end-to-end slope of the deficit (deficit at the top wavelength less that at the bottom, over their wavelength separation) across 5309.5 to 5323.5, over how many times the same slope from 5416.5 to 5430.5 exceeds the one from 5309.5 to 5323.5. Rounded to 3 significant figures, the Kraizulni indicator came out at 2.35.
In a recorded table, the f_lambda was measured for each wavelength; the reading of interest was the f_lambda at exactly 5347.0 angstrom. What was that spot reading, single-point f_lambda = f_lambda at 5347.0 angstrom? 74.69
